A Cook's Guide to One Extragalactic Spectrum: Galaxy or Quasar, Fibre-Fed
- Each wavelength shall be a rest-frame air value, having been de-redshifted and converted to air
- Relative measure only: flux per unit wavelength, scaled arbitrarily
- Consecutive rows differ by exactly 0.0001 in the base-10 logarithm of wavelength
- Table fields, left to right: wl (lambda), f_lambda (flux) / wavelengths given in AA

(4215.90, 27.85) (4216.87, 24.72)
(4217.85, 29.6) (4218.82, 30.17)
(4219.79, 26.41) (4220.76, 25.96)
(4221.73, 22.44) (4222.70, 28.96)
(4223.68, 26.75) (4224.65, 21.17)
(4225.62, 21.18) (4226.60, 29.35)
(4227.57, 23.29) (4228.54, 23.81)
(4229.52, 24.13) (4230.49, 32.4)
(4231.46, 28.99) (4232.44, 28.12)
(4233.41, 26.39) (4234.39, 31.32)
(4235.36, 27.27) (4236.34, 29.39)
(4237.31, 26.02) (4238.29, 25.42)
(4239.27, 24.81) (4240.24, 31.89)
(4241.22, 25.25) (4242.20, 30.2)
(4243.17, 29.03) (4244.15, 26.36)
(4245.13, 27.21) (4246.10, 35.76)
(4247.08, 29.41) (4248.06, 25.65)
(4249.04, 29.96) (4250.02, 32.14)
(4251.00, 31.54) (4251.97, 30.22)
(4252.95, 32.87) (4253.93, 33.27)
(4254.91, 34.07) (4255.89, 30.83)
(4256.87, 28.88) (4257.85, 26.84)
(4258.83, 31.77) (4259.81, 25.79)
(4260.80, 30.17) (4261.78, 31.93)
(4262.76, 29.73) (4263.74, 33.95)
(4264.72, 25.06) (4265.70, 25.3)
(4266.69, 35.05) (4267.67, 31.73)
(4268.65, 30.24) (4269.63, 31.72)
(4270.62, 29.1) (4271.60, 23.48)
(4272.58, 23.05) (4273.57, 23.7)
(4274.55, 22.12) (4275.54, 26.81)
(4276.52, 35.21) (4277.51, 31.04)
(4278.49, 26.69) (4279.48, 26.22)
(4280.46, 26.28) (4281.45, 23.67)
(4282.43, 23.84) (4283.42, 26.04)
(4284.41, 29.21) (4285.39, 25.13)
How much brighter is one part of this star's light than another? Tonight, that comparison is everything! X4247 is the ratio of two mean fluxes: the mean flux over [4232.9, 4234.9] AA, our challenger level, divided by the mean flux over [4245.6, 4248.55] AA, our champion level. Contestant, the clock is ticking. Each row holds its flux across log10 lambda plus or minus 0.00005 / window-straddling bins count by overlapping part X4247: 0.95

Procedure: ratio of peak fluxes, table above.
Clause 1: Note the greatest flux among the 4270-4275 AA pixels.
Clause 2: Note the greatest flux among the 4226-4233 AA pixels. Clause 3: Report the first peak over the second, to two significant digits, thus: 0.90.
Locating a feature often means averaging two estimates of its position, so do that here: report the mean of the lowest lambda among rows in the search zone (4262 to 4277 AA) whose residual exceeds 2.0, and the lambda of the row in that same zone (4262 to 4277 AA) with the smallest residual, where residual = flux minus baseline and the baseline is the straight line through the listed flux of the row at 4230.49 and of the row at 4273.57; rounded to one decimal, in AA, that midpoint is 4268.7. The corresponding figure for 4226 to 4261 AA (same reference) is 4236.8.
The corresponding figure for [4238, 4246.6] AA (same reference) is 4242.7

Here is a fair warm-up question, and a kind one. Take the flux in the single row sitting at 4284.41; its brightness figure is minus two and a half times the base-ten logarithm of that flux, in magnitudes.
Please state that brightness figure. -3.66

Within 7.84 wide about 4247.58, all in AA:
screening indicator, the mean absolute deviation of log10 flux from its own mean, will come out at 0.038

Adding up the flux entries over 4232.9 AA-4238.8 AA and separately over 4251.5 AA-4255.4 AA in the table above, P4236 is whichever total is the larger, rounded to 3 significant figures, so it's 166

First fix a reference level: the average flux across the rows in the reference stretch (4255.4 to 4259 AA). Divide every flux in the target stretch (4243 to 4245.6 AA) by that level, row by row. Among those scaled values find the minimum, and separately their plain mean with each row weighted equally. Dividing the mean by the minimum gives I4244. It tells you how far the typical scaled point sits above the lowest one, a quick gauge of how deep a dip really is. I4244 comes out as 1.04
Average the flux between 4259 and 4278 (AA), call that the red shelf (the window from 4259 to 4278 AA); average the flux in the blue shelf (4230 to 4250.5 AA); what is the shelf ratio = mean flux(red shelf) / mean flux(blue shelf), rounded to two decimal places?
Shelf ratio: 1.00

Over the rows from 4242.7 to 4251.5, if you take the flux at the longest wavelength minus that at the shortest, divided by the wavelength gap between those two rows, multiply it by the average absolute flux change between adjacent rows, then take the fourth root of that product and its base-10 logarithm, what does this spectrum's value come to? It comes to 0.02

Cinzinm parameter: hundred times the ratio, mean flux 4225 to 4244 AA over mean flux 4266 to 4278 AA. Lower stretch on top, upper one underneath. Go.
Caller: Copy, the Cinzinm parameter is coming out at 95.4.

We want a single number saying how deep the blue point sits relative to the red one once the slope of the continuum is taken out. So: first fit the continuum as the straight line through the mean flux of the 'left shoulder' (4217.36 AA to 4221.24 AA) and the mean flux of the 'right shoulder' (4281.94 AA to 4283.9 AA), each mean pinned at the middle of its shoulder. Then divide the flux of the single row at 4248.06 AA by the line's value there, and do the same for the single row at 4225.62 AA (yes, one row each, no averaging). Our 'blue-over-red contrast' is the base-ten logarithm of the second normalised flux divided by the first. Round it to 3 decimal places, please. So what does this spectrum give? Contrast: -0.101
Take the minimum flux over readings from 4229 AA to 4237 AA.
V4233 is 24.13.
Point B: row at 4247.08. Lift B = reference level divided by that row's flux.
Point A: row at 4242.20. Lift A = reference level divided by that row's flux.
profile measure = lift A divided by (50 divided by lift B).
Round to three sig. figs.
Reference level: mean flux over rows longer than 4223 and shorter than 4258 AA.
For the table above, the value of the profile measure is 0.0181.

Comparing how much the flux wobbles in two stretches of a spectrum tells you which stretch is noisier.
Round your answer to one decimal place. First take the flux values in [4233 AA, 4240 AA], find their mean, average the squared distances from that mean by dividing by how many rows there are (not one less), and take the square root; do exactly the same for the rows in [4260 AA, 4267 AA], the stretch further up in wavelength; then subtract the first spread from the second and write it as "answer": 1.4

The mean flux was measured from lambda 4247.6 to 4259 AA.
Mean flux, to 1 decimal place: 30.7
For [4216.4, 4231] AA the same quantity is 26.0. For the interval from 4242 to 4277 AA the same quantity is 29.4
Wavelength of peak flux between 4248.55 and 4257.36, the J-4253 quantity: 4254.91 AA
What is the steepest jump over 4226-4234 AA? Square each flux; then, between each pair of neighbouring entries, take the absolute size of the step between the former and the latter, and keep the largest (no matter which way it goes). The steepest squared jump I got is 468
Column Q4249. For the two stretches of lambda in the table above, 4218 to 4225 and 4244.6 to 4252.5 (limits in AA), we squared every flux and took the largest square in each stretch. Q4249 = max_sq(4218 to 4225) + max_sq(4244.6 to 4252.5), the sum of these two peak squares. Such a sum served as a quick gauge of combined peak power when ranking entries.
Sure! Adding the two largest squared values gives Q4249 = 2189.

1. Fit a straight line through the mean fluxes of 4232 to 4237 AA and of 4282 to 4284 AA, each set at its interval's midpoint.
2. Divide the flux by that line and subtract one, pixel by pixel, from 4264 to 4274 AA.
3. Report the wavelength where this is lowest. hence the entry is 4272.58 AA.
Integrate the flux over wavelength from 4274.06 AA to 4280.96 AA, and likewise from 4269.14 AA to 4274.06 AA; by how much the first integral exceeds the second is 63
